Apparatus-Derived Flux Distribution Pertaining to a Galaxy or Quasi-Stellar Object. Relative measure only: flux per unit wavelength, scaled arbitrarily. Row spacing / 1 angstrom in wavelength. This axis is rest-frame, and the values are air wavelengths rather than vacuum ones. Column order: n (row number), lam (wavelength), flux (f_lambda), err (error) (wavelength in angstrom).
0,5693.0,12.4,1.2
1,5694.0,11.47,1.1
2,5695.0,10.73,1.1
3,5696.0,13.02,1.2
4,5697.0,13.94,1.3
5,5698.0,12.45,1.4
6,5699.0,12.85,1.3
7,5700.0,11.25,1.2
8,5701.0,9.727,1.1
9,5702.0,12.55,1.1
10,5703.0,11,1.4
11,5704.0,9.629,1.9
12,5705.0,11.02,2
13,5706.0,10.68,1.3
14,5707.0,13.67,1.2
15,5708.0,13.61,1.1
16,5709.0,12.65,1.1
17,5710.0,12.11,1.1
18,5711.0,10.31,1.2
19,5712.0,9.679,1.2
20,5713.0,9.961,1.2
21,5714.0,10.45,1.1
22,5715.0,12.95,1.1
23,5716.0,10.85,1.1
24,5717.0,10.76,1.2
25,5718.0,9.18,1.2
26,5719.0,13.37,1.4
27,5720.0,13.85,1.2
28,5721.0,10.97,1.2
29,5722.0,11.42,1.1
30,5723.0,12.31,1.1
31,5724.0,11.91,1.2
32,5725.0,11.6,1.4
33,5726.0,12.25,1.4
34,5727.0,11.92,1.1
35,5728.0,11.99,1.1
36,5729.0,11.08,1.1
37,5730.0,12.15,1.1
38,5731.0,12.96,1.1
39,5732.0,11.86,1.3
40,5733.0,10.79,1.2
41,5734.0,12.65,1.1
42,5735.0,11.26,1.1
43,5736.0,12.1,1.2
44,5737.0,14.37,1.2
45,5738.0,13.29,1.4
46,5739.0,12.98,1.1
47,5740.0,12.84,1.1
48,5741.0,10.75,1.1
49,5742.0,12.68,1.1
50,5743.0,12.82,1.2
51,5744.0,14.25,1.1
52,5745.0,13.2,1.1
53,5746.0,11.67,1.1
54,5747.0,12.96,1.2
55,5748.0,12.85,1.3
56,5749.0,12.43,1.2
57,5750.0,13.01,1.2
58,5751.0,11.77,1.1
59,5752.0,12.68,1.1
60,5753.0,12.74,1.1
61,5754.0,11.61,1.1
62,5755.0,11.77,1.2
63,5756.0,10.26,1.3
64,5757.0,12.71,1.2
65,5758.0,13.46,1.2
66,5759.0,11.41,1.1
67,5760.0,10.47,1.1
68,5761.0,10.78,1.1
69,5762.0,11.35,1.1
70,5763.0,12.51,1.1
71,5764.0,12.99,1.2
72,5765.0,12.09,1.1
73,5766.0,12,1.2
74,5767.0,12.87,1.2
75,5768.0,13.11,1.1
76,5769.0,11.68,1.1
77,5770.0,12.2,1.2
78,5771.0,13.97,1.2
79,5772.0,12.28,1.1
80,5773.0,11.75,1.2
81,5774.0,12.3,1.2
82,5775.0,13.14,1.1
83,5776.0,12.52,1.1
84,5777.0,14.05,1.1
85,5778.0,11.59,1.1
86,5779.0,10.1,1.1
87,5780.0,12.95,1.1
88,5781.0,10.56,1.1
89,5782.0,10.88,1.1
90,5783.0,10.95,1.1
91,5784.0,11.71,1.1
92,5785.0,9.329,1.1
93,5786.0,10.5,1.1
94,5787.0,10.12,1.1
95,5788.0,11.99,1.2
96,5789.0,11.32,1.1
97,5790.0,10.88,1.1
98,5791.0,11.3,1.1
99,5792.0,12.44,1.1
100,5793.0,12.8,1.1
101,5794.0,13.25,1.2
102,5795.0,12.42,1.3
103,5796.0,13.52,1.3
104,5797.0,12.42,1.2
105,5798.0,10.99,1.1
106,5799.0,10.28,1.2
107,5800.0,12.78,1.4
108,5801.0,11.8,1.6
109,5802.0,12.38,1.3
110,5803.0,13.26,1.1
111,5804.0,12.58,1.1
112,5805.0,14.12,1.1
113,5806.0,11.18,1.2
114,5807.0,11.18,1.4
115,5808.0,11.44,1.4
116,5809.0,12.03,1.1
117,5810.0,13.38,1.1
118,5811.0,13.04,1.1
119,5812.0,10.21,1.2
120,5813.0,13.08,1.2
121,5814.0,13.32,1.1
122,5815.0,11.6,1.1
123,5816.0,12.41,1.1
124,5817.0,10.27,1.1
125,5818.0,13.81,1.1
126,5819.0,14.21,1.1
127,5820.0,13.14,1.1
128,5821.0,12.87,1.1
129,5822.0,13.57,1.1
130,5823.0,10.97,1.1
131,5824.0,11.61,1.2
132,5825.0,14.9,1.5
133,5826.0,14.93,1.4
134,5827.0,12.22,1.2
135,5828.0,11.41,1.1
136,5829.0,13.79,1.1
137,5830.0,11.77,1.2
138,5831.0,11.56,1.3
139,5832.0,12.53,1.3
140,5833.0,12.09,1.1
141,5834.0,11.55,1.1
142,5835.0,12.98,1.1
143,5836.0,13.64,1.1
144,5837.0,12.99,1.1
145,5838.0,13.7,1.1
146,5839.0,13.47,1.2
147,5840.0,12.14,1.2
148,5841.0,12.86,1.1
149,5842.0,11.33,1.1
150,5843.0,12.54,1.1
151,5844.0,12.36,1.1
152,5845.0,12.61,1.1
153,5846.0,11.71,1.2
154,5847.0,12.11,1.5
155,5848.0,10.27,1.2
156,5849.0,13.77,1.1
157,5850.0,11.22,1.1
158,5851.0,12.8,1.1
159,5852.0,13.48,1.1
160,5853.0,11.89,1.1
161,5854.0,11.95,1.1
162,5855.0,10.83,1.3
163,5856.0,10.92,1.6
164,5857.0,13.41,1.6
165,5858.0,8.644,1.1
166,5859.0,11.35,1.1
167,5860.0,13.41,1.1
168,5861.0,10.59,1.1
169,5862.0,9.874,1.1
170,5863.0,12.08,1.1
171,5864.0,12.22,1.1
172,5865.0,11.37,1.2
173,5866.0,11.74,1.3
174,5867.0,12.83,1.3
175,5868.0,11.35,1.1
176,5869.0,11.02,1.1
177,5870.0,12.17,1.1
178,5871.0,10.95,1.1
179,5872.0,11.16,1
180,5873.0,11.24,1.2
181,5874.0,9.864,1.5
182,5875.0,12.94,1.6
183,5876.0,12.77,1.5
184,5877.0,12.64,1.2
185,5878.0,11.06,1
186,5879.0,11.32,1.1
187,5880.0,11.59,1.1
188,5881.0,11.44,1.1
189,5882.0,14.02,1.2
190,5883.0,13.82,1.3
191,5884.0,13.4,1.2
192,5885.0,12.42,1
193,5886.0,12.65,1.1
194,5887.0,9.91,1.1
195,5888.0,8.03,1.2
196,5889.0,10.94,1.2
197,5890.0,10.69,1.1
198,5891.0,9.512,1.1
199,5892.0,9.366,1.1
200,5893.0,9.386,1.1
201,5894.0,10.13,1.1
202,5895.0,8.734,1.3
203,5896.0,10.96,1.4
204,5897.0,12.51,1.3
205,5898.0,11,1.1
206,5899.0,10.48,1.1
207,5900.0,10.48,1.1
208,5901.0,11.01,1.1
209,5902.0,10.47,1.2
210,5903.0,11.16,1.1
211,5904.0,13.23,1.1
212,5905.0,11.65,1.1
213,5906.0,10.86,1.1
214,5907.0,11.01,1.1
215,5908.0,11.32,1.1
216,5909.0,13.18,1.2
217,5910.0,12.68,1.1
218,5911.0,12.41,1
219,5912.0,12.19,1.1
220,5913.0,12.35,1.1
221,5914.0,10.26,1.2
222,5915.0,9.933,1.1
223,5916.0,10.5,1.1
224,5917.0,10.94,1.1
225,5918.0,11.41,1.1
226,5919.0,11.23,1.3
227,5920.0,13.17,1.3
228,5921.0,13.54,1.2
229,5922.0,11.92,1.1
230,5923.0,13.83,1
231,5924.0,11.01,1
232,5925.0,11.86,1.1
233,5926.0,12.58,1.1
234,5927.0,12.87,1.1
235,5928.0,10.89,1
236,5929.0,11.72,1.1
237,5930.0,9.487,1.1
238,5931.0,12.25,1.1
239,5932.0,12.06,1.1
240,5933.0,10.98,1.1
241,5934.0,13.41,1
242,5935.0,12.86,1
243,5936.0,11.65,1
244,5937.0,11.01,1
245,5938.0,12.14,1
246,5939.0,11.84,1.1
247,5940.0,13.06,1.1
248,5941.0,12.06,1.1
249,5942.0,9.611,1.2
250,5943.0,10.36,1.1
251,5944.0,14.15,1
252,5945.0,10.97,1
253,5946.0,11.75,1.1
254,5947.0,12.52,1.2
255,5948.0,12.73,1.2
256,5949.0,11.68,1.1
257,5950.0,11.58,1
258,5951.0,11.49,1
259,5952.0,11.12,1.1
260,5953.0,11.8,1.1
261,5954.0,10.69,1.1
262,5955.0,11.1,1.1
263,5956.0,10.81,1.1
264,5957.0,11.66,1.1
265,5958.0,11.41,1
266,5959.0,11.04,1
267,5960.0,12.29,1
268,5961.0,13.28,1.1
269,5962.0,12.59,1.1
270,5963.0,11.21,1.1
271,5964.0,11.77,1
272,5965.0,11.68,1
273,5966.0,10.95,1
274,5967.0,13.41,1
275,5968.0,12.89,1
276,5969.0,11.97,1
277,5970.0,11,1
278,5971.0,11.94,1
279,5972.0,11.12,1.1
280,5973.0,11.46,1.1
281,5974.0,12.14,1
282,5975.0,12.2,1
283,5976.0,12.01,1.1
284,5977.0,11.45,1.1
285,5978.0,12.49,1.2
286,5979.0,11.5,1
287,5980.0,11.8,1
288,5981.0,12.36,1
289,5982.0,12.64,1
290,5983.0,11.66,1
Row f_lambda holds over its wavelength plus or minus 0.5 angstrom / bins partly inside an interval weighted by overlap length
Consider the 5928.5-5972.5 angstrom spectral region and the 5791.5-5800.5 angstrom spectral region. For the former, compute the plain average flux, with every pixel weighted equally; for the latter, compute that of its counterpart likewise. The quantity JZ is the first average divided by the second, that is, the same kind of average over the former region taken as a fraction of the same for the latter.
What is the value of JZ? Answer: 0.95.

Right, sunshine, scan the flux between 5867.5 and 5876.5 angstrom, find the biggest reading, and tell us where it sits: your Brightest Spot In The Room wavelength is 5875.0 angstrom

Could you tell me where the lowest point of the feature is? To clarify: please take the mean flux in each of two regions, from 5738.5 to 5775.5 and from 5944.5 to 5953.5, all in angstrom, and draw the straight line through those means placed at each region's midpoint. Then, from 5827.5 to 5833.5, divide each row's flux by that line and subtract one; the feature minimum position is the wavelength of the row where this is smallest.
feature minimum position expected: 5828.0 angstrom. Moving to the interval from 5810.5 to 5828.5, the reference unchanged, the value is 5812.0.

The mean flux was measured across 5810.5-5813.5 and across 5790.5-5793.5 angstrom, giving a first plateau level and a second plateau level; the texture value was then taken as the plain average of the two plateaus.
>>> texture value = 12.1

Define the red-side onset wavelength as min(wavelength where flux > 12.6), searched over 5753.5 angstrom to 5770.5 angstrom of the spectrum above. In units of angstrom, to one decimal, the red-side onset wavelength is 5757.0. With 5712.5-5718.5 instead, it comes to 5715.0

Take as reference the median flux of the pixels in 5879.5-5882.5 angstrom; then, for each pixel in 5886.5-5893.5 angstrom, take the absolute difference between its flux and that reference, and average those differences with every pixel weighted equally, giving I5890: 1.90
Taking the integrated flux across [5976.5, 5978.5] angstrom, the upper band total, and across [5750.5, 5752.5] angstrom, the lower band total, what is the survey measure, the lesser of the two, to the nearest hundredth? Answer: 23.94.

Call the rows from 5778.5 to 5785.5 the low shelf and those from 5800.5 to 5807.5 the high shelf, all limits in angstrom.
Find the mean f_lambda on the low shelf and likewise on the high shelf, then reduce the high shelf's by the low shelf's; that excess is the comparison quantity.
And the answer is 1.4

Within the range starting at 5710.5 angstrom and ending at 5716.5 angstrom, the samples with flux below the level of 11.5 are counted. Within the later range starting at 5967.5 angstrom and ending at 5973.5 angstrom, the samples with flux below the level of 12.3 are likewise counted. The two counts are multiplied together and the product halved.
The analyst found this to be 12.5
